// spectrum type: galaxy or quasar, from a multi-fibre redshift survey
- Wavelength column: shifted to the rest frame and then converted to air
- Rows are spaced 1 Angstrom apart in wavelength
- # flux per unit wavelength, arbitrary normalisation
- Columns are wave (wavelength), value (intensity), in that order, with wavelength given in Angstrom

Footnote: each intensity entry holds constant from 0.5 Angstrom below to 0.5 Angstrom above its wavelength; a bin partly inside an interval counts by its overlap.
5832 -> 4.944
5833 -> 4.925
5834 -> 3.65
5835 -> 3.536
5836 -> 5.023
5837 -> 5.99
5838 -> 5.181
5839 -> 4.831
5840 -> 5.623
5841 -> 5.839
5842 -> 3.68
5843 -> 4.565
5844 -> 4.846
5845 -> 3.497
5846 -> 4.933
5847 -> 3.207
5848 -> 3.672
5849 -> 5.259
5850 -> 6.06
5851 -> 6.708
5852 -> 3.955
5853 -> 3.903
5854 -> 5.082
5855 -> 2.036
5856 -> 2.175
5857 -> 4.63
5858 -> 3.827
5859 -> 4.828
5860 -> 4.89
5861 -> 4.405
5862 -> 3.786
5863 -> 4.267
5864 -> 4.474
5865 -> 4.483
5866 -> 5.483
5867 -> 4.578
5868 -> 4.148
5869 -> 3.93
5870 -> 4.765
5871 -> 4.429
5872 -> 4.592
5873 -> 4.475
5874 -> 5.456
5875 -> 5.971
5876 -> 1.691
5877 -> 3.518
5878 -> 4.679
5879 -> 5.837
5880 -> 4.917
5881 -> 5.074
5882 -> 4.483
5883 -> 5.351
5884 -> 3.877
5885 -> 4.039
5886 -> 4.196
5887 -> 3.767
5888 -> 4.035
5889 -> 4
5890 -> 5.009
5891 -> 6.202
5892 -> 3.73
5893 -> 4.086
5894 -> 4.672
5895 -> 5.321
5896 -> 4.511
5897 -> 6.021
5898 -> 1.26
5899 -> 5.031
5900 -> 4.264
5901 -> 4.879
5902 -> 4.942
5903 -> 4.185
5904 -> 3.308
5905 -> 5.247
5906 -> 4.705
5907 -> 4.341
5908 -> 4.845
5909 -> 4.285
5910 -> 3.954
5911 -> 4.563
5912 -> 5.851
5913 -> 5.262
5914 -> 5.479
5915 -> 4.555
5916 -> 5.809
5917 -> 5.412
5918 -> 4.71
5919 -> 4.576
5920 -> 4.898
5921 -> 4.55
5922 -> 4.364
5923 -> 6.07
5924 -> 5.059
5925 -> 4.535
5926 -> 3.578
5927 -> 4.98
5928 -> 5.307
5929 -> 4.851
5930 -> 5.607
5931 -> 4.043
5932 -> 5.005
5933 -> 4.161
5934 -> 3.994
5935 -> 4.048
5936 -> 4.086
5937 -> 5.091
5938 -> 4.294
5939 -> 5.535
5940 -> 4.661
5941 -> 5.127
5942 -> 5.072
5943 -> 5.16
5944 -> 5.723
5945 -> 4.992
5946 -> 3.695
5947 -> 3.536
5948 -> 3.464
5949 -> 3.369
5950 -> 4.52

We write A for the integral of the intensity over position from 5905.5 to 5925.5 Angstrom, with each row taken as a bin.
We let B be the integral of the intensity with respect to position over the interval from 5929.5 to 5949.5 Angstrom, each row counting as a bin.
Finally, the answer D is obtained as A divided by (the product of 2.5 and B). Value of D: 0.432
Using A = 98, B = 91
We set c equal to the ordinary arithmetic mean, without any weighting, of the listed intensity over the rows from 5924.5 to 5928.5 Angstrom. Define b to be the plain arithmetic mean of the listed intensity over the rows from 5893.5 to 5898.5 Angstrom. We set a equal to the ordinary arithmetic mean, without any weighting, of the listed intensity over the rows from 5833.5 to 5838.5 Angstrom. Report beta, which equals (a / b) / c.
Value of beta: 0.233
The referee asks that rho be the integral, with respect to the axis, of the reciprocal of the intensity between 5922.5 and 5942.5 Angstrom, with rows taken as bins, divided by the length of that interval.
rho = 0.214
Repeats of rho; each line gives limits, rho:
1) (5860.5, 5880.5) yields 0.238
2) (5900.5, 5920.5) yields 0.212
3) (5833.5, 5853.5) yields 0.223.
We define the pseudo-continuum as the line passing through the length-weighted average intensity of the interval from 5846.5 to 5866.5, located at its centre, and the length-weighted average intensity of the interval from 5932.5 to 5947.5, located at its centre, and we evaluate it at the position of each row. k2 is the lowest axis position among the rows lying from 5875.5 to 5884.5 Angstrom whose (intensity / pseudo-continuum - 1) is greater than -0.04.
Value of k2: 5878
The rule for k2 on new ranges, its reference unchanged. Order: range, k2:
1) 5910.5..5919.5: 5911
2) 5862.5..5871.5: 5863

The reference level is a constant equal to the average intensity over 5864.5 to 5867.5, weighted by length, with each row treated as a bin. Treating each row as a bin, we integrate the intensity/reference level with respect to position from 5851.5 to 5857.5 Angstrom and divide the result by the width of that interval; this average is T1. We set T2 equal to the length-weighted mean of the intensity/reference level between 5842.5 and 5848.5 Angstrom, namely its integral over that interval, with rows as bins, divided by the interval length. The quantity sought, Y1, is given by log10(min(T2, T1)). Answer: -0.13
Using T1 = 0.75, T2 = 0.85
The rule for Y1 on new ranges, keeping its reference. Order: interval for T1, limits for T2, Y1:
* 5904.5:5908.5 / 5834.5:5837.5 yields -0.01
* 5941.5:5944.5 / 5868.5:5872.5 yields -0.04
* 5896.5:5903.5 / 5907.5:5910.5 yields -0.05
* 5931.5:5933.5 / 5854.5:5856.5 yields -0.36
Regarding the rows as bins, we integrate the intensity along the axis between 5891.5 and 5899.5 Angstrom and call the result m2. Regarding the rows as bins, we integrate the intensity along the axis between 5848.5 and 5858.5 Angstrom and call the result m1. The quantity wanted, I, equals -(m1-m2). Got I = -9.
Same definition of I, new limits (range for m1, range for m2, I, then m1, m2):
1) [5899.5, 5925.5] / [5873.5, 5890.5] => -49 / 125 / 76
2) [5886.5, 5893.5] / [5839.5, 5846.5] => 2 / 31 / 33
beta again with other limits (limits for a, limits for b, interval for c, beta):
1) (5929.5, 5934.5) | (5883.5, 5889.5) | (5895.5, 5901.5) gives 0.264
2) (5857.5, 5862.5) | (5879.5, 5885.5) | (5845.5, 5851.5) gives 0.189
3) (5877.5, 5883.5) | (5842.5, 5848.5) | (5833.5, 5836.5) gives 0.302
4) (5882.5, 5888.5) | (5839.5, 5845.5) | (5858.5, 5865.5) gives 0.203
